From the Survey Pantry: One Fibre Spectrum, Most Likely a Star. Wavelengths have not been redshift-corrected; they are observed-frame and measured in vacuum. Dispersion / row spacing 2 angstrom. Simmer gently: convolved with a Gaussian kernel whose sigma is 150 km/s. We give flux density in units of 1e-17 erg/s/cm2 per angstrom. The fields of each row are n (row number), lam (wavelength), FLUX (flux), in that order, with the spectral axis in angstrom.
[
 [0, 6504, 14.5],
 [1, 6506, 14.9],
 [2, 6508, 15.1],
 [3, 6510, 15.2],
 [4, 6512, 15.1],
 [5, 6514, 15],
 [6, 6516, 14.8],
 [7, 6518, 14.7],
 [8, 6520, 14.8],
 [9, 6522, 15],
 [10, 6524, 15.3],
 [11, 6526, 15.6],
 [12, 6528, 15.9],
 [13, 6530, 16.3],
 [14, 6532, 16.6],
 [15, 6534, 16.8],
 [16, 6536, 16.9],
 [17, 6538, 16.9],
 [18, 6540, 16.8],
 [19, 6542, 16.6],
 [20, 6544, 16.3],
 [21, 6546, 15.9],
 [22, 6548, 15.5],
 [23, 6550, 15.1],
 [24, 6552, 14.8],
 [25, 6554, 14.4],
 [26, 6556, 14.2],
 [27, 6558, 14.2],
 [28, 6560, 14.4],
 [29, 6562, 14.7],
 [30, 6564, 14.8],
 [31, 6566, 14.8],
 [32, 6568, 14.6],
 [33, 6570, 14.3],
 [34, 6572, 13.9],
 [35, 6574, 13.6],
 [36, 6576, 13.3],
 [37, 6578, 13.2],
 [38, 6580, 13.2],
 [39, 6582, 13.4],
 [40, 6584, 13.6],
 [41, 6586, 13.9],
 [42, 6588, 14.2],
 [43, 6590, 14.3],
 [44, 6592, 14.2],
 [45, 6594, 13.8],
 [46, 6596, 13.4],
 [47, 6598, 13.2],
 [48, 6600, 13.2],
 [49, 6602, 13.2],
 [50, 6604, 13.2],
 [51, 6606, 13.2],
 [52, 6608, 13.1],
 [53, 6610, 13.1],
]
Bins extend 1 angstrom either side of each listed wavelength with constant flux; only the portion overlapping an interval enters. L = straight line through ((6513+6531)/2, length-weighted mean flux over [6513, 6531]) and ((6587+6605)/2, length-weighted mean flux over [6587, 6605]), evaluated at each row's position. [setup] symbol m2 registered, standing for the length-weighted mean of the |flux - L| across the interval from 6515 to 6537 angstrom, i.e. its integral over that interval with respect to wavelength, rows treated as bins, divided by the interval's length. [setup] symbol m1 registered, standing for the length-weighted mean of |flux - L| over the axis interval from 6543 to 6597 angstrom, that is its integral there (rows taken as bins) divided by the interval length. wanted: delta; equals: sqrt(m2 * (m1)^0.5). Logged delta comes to 0.78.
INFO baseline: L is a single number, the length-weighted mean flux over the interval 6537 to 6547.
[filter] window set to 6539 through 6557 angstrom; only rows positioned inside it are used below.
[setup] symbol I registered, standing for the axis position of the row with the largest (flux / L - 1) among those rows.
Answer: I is 6540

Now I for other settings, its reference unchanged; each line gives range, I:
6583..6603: 6590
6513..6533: 6532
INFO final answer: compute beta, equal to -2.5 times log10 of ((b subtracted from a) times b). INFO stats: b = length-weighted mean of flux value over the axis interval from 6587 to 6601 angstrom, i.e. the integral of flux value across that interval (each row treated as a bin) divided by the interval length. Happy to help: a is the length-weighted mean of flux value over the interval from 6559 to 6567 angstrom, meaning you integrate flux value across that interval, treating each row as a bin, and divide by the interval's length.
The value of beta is -2.8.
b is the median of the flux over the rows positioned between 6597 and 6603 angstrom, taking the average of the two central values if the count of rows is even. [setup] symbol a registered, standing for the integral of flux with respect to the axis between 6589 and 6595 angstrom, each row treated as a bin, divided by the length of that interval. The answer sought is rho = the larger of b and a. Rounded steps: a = 14.1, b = 13.2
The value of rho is 14.1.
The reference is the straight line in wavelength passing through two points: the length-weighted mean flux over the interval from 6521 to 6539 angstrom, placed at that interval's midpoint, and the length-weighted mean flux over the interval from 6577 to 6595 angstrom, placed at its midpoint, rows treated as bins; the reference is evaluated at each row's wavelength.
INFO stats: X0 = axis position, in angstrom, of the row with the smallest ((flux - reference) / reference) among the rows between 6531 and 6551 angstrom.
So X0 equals 6550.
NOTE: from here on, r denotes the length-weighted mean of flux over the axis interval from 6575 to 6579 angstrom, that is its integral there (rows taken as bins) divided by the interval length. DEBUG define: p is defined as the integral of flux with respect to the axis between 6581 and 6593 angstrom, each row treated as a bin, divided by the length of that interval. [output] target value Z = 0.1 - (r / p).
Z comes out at -0.85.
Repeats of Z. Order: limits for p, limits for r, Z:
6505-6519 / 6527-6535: -1.00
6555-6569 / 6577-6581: -0.81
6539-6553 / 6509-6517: -0.85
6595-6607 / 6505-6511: -1.04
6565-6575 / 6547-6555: -0.95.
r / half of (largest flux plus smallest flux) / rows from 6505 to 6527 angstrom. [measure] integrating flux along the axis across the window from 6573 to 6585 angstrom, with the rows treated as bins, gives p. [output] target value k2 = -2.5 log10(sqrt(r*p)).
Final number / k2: -4.23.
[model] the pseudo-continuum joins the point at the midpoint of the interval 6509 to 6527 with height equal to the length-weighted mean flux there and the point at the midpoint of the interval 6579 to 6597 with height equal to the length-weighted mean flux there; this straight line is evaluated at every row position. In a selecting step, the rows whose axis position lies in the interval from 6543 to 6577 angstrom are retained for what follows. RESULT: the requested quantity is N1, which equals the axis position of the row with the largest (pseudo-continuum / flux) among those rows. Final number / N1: 6576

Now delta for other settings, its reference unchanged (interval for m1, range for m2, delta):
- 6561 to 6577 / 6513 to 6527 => 0.52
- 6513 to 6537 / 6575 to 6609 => 0.61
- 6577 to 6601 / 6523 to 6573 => 0.72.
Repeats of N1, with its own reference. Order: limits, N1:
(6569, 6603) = 6578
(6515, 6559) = 6518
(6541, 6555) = 6554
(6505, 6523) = 6506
